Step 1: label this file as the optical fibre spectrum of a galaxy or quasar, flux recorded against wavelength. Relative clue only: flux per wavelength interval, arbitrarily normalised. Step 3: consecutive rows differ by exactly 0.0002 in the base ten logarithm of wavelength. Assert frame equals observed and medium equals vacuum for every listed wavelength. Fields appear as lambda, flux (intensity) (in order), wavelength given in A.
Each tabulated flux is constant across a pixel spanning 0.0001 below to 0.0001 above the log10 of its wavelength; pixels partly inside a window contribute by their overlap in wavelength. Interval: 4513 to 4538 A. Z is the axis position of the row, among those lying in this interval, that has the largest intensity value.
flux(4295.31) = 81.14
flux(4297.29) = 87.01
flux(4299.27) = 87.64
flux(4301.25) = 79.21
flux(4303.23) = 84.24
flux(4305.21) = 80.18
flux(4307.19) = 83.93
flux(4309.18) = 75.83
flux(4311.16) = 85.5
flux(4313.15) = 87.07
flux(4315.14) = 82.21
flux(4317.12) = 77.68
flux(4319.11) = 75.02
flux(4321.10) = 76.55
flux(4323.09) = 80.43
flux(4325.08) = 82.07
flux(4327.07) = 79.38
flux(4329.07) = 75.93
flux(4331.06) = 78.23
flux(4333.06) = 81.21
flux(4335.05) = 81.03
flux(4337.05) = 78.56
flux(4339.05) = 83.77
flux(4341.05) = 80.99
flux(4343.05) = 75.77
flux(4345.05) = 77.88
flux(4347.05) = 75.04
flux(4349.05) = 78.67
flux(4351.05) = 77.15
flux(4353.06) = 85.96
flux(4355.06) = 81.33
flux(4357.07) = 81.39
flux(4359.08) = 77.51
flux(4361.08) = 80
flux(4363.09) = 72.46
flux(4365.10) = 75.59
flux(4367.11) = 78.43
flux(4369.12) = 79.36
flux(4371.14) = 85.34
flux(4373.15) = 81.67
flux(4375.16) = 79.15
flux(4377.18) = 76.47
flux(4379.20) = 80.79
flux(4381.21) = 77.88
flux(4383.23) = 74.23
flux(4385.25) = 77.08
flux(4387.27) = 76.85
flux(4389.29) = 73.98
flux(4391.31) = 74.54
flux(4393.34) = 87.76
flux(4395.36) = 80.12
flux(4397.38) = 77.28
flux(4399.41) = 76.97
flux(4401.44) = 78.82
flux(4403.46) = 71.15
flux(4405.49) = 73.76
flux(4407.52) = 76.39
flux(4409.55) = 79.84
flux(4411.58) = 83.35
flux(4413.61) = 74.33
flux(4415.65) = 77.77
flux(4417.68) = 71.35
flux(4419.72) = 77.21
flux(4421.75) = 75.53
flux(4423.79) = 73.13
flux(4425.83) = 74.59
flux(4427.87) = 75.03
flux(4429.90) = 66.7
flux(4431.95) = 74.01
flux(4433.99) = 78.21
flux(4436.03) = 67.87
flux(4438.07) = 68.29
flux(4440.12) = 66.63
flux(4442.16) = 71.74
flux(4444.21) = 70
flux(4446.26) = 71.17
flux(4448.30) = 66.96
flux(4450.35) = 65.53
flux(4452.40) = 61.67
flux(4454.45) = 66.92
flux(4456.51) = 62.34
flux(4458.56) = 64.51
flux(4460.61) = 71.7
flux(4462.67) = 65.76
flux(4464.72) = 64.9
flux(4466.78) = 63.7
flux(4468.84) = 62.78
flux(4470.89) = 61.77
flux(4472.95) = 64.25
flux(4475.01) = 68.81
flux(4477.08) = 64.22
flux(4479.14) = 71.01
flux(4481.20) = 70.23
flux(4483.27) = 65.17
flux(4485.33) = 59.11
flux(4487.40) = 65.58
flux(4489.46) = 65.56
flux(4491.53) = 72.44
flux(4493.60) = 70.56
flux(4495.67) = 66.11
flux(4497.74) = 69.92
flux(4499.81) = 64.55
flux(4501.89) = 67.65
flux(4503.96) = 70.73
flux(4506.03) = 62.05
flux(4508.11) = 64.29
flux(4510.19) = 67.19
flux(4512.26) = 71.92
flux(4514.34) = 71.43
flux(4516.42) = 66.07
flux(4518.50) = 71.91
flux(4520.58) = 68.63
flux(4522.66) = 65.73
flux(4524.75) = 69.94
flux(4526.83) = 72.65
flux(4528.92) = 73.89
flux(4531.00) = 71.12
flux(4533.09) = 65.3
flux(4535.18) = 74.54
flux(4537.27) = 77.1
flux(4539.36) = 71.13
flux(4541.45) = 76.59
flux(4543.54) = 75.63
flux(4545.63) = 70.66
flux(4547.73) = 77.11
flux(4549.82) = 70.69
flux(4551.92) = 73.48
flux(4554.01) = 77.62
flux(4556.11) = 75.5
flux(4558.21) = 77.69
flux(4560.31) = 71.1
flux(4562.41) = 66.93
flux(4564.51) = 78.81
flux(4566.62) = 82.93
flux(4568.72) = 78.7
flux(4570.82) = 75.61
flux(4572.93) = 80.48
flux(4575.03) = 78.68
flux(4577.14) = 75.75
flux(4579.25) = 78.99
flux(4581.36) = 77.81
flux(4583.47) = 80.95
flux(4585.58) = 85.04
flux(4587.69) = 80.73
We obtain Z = 4537.27 A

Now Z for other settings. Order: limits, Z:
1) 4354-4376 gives 4371.14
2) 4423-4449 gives 4433.99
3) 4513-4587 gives 4585.58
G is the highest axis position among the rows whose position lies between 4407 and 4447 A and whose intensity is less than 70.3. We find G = 4444.21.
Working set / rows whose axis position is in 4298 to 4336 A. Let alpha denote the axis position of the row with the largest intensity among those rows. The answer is 4299.27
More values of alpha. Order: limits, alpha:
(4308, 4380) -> 4313.15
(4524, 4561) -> 4558.21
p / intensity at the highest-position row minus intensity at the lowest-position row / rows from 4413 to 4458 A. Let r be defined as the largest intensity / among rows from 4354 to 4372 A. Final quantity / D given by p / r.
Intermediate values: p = -12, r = 85.34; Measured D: -0.14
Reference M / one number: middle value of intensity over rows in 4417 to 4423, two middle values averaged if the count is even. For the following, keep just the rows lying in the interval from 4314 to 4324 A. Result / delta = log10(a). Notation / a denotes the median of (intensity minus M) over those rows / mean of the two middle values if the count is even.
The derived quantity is 0.33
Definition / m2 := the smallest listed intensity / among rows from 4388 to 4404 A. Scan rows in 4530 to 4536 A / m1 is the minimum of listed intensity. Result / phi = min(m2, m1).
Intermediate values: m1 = 65.3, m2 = 71.15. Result 65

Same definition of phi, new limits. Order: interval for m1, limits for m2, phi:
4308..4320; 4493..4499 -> 66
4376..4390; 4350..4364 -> 72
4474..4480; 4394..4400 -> 64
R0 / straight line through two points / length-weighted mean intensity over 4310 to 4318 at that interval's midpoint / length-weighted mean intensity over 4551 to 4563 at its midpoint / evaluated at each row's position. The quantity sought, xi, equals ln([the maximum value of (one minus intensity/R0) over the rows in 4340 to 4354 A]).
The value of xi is -2.5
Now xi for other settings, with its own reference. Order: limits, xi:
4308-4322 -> -2.4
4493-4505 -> -1.9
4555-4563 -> -2.4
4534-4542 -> -3.1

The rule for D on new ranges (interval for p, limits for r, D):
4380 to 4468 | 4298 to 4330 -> -0.16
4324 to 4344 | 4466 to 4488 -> -0.09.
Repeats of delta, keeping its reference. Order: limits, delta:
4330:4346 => 0.63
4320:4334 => 0.59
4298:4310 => 0.81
